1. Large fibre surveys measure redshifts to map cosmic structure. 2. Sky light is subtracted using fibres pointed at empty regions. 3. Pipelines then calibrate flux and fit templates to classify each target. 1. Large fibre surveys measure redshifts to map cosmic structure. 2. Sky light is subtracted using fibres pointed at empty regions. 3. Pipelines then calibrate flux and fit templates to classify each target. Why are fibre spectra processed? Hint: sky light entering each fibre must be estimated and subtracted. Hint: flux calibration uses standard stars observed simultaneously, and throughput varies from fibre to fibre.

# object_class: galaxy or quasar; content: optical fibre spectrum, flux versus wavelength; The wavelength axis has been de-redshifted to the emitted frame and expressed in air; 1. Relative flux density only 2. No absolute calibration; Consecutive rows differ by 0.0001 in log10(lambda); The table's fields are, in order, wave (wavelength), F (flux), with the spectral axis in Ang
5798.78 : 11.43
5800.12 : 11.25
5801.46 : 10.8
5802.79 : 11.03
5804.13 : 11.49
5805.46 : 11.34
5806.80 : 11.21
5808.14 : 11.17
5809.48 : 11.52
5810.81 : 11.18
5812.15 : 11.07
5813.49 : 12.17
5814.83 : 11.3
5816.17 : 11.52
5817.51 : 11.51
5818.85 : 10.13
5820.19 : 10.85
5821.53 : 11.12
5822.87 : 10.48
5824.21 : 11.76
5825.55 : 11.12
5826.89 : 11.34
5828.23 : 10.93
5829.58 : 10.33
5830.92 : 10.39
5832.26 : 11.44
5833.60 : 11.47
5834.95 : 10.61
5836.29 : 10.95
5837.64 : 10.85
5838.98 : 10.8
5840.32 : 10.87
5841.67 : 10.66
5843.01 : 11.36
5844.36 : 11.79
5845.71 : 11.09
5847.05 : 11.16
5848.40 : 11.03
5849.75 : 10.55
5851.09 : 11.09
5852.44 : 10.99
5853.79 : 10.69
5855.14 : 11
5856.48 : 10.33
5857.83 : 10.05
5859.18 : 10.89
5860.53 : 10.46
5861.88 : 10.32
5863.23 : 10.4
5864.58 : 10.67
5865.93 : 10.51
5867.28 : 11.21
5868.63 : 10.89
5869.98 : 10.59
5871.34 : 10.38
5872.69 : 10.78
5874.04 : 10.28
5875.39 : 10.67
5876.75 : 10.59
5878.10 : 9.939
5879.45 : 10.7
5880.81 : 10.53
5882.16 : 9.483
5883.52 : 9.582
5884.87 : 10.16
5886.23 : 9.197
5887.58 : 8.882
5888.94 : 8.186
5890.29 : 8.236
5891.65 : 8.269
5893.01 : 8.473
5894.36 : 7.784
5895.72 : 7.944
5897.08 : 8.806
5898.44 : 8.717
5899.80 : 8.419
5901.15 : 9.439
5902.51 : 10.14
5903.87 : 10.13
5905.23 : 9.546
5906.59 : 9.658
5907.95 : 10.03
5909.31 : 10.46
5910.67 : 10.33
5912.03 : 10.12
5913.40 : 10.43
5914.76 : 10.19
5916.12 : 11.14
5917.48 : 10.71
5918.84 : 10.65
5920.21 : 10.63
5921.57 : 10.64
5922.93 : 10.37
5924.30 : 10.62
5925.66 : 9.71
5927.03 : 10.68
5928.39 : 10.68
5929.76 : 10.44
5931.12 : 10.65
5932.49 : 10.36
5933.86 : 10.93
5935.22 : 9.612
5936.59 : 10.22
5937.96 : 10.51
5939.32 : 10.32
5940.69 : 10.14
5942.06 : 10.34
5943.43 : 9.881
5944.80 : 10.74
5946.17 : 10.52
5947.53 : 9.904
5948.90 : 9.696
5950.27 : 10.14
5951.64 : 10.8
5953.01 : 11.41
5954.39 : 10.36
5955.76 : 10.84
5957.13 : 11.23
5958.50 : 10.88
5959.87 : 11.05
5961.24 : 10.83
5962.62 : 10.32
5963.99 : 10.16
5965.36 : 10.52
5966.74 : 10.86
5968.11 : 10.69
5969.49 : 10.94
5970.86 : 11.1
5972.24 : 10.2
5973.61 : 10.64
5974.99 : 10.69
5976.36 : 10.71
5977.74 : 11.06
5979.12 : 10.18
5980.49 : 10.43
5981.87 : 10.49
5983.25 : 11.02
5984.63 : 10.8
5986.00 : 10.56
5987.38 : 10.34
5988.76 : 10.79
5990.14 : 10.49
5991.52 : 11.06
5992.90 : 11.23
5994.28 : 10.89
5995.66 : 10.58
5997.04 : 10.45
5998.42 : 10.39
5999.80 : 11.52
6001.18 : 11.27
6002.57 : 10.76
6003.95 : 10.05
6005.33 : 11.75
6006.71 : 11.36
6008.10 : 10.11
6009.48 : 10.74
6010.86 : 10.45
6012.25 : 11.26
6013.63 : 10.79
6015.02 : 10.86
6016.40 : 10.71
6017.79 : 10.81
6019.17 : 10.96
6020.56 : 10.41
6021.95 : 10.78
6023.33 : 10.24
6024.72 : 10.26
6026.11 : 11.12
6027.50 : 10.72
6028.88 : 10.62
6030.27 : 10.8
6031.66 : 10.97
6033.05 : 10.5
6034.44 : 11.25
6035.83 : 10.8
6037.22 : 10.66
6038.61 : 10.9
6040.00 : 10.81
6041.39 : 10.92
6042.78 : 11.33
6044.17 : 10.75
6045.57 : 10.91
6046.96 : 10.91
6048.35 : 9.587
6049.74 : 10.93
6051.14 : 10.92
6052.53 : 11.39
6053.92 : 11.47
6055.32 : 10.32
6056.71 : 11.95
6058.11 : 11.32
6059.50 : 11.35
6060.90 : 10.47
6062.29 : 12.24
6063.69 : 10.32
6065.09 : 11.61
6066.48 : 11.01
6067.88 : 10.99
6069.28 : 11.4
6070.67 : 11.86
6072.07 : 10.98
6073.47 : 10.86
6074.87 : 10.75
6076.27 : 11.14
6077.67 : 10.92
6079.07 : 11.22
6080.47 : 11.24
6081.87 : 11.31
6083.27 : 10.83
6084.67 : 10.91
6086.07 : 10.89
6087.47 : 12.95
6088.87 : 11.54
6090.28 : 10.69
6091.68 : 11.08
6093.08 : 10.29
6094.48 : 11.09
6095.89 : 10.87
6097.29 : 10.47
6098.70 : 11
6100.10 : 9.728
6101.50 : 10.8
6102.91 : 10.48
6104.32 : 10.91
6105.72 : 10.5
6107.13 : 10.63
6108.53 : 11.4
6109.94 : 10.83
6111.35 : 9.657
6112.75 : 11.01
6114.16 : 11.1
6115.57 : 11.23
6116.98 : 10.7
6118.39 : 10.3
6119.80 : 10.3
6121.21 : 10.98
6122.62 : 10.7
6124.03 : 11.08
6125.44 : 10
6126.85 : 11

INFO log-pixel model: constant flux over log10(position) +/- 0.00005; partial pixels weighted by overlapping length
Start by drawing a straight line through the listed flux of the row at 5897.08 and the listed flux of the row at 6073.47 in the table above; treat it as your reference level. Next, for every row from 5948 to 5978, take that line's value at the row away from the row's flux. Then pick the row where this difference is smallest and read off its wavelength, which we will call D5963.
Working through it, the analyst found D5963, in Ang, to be 5948.90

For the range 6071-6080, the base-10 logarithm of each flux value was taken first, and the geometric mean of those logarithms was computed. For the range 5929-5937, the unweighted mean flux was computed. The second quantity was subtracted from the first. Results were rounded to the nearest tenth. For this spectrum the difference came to -9.3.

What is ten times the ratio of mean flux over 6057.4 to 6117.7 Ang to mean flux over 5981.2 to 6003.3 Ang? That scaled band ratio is 10.2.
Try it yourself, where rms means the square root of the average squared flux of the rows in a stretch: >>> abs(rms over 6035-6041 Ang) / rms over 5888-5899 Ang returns 1.30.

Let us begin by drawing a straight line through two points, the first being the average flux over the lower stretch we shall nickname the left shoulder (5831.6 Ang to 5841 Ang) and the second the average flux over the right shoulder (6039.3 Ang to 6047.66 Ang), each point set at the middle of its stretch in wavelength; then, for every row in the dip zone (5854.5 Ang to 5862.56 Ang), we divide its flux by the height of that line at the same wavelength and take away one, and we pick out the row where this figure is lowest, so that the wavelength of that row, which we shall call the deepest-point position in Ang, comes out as 5857.83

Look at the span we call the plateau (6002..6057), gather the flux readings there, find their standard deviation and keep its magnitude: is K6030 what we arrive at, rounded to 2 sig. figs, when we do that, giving 0.45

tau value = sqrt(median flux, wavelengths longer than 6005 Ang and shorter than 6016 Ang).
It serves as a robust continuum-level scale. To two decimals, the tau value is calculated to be 3.29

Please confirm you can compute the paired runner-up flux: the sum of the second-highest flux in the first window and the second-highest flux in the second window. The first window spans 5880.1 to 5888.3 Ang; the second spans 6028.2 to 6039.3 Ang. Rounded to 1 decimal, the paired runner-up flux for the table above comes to 21.1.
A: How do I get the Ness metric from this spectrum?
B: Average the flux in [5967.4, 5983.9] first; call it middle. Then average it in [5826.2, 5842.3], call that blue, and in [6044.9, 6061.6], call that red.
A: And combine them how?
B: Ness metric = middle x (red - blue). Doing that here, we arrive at 1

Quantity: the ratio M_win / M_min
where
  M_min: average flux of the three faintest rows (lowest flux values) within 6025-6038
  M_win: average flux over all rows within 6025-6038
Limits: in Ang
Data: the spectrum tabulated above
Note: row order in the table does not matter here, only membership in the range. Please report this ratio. 1.02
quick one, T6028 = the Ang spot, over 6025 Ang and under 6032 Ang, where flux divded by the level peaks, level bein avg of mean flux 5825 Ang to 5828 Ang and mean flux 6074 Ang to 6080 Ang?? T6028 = 6026.11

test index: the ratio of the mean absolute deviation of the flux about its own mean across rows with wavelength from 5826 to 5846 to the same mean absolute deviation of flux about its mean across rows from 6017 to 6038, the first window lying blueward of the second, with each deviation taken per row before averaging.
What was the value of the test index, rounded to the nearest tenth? 1.5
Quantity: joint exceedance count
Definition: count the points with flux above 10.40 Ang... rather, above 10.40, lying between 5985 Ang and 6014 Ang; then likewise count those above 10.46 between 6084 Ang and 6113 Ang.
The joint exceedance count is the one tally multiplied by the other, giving 306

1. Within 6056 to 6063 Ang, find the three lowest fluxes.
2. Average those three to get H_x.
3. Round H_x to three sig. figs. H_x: 11.0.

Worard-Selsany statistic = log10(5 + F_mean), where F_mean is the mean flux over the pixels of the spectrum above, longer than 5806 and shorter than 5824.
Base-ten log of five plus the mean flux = 1.21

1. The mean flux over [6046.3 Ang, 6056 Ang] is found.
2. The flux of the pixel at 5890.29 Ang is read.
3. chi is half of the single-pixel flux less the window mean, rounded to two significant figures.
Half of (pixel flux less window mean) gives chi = -1.3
